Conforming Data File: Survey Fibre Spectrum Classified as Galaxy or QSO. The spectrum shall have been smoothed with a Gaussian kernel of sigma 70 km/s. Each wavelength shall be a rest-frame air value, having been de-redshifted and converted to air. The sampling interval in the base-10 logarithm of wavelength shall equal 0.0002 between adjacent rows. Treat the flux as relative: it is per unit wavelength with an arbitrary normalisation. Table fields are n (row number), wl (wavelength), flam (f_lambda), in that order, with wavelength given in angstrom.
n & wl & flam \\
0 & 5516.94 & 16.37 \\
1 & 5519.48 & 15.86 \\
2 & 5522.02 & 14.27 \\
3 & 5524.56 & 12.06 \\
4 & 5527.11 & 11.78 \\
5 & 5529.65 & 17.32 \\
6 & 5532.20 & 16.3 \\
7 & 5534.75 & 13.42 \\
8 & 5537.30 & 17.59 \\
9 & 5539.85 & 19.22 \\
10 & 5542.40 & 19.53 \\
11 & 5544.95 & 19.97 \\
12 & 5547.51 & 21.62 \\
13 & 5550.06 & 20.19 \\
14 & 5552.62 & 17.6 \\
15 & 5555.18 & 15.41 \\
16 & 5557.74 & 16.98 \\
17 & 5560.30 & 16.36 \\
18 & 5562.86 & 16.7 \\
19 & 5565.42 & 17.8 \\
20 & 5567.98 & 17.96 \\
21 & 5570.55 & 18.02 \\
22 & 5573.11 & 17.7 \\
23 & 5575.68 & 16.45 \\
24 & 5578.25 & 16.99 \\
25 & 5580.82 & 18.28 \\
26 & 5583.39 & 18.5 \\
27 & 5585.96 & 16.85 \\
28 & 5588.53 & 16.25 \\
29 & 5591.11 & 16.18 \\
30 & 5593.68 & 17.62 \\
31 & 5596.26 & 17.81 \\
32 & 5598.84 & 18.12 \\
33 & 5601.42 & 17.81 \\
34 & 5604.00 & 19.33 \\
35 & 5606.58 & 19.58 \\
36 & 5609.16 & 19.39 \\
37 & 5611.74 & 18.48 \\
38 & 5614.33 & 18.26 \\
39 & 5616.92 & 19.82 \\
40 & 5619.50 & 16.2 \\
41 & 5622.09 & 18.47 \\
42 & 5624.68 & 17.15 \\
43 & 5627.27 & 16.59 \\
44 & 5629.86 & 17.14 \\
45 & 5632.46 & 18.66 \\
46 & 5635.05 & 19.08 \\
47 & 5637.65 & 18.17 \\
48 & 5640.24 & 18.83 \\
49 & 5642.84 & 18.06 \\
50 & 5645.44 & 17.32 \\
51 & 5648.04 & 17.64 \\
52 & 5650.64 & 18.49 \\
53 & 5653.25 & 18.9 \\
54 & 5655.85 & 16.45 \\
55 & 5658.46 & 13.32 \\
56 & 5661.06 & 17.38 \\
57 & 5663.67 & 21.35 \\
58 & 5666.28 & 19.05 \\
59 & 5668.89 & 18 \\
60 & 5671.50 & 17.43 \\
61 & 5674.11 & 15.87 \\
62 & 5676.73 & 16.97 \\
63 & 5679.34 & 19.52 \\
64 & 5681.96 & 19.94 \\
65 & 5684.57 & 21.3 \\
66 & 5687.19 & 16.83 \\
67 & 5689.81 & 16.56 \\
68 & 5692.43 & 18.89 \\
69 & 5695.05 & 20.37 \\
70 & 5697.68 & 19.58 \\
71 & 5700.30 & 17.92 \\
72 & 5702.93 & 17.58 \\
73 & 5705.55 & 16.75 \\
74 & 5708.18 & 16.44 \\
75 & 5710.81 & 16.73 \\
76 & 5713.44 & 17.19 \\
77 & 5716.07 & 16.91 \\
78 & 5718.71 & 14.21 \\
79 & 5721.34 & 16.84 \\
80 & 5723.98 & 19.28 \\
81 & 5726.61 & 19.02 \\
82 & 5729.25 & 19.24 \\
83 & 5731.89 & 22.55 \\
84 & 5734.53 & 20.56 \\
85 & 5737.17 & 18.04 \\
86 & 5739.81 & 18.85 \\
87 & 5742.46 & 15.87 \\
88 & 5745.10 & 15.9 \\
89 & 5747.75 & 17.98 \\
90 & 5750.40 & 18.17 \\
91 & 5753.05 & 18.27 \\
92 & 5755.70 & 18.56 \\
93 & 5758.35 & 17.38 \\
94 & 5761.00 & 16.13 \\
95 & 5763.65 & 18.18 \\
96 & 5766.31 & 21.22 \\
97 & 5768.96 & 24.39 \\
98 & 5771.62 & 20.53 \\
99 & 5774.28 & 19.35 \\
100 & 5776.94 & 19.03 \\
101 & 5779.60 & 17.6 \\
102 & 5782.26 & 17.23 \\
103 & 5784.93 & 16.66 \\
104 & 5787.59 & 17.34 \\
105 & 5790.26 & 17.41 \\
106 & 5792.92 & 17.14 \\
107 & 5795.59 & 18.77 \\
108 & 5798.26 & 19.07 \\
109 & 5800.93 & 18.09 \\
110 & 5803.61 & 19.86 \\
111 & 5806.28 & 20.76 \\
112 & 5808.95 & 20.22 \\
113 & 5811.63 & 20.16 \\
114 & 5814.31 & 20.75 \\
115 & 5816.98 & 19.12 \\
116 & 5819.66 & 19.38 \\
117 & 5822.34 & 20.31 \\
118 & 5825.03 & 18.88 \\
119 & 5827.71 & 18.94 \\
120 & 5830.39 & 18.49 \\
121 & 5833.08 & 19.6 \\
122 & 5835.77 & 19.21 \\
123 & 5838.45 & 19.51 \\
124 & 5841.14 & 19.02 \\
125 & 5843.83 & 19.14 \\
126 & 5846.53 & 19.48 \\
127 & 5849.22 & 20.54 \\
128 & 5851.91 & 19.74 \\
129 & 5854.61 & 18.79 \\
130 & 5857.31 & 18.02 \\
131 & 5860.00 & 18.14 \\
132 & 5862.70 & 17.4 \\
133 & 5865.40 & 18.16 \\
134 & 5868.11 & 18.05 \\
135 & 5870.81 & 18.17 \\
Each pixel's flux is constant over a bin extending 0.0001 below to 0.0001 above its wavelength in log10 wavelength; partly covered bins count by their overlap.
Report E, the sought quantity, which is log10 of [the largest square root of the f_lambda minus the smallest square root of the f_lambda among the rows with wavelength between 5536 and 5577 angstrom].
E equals -0.14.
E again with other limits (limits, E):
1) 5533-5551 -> -0.01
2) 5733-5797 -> -0.02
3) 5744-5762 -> -0.49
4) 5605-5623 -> -0.37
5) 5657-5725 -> -0.01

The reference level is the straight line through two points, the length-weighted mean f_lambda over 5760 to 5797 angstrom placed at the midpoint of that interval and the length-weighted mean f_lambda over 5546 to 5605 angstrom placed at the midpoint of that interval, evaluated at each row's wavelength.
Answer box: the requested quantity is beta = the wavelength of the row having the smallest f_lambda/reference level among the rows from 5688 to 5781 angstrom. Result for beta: 5718.71 angstrom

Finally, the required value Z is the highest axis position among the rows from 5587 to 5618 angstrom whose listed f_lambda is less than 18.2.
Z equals 5601.42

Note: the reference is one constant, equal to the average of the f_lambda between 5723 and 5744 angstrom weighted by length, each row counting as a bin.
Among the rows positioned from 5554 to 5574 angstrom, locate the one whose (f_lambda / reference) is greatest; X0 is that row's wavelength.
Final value 5570.55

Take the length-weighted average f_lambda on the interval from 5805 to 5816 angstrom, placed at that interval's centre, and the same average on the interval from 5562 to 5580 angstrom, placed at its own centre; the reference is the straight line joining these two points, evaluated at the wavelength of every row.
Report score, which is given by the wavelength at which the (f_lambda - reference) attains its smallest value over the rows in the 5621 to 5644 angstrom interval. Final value 5627.27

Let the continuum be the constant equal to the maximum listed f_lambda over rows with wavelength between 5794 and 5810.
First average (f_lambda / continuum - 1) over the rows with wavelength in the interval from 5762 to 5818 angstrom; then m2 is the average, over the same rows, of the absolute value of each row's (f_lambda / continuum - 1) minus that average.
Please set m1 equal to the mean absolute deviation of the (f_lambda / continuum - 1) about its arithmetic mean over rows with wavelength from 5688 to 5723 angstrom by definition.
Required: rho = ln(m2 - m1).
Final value -4.44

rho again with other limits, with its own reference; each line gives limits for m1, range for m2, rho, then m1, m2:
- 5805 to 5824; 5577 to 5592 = -4.16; 0.0234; 0.039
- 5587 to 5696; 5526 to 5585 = -4.25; 0.0567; 0.071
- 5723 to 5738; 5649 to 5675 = -4.08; 0.0569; 0.074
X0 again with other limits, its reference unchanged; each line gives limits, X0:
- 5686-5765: 5731.89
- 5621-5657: 5635.05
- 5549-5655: 5550.06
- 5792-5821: 5806.28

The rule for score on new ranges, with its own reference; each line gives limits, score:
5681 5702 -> 5689.81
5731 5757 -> 5745.10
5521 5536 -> 5527.11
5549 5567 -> 5555.18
